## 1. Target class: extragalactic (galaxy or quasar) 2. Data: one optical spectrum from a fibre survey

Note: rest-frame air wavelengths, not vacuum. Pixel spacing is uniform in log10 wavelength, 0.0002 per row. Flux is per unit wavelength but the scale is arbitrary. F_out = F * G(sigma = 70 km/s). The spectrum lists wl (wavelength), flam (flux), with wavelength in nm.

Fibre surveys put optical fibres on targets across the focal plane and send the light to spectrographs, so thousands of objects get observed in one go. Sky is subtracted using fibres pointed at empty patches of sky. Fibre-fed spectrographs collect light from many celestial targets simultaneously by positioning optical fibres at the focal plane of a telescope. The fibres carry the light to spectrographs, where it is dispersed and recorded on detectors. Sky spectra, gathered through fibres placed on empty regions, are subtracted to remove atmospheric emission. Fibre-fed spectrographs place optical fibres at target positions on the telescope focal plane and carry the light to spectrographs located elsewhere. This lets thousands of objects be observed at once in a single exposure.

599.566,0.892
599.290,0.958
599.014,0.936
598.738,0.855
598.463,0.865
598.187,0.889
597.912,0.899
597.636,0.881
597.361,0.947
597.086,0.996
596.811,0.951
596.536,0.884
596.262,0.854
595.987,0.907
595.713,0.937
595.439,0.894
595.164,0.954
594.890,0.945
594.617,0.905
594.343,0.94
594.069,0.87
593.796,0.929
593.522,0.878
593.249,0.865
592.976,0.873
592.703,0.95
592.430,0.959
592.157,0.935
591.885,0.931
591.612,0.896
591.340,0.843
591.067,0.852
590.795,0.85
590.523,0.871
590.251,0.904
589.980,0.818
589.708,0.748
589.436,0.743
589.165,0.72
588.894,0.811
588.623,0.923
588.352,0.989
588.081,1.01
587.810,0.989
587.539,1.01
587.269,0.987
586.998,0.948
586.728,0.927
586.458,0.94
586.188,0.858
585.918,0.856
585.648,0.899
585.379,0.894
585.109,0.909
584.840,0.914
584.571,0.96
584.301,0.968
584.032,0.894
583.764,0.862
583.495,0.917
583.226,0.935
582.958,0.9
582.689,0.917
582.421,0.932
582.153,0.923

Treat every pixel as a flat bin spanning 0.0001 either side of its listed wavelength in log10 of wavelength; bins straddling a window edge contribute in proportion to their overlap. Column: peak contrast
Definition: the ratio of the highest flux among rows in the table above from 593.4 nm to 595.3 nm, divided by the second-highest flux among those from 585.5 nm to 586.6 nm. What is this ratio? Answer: 1.06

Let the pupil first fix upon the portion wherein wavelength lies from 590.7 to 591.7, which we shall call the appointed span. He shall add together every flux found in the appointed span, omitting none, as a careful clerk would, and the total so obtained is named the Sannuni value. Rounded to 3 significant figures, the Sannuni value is 3.44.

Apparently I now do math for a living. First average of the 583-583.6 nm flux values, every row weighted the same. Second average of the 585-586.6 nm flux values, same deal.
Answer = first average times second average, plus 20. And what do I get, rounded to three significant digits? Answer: 20.8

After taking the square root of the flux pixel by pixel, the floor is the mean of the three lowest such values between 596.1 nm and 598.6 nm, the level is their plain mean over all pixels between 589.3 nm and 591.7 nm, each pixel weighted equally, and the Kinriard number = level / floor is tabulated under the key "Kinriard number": 0.98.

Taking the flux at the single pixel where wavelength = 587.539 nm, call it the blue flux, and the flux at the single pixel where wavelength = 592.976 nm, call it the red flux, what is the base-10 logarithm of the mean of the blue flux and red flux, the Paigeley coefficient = -0.026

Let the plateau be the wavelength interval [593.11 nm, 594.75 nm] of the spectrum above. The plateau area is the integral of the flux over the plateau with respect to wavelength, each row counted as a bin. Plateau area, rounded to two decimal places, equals 1.47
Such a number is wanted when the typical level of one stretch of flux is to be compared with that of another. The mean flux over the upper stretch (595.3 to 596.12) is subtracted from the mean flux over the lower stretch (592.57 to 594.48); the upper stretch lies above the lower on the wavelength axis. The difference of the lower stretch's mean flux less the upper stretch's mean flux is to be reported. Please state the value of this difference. -0.01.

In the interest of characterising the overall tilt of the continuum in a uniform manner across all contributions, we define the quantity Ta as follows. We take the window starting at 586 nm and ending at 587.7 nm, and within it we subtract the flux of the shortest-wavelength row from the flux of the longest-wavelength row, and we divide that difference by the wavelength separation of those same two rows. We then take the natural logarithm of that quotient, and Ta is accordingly -2.2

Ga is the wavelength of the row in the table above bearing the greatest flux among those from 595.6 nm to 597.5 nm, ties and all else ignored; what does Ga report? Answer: 597.086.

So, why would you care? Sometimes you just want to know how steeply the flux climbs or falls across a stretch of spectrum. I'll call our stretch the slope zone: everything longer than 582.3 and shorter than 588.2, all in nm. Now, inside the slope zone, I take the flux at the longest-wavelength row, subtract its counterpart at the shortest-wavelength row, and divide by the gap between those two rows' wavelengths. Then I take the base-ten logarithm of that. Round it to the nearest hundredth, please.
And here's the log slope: -1.86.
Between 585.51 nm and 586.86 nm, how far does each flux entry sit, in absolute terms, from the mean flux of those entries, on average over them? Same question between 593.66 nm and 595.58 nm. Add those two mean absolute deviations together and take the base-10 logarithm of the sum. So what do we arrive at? -1.25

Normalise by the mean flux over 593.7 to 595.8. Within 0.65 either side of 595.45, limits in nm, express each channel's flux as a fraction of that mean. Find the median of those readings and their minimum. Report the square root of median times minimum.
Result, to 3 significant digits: 0.993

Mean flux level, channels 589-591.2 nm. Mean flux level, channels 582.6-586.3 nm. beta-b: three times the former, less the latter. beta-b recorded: 1.53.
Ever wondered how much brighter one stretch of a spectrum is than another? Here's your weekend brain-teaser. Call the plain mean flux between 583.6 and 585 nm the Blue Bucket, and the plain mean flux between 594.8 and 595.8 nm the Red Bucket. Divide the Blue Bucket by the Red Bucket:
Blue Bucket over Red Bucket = 0.99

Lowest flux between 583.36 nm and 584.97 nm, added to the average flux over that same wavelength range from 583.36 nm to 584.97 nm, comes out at 1.78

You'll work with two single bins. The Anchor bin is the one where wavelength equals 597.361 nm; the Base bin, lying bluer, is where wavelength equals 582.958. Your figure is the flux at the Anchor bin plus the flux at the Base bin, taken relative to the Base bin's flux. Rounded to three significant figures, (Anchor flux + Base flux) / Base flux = 2.05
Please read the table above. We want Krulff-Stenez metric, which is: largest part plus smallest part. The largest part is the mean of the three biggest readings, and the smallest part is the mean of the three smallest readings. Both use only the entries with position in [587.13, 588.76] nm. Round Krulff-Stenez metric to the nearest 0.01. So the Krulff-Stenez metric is 1.97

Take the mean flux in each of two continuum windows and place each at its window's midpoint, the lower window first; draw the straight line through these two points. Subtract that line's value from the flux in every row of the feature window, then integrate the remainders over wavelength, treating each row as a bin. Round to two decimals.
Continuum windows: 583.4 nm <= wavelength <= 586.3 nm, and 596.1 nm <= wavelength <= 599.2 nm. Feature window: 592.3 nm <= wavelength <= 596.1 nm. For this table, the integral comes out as 0.04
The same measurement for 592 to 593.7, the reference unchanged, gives 0.01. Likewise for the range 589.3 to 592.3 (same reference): -0.15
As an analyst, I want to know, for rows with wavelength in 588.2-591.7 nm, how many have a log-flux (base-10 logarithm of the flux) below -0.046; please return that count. 10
